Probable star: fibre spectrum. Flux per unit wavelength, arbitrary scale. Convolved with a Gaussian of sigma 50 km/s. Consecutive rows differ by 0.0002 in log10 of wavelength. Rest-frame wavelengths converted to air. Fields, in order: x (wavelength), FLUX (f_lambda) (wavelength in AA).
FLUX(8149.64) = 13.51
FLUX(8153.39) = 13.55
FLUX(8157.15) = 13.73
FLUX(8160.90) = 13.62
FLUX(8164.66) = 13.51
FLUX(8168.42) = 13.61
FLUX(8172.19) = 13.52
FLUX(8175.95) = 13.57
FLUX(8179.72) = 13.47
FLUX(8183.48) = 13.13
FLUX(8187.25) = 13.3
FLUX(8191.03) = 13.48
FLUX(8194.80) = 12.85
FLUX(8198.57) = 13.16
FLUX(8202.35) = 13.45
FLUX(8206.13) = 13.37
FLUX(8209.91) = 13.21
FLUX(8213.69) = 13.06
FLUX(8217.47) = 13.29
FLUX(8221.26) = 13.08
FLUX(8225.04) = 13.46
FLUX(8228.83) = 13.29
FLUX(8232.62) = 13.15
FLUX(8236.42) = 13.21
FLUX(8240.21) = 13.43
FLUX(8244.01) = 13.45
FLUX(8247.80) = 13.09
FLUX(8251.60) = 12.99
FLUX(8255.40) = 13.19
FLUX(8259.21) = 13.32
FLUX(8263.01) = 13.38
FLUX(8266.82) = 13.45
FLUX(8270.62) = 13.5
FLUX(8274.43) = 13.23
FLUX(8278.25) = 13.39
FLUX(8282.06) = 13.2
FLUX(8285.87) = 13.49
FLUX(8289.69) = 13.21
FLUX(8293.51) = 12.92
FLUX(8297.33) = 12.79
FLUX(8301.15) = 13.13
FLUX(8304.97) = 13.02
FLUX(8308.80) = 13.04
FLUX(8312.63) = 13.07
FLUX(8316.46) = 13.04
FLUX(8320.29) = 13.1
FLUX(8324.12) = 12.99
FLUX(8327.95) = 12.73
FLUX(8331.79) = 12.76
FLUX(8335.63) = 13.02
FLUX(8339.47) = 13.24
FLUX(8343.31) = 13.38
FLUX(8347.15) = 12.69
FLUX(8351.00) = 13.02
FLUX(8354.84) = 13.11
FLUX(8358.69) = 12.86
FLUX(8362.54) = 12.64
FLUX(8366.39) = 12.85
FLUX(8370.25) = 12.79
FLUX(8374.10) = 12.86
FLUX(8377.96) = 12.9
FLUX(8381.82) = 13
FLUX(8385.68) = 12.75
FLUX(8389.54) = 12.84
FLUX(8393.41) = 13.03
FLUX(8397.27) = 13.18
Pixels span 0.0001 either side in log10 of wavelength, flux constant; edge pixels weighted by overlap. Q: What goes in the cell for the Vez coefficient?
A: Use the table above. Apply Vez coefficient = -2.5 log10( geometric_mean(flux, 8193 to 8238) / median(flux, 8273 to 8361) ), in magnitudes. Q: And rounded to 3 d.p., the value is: -0.014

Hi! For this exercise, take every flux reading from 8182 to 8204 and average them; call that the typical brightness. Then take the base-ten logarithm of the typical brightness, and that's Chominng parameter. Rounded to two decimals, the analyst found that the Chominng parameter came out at 1.12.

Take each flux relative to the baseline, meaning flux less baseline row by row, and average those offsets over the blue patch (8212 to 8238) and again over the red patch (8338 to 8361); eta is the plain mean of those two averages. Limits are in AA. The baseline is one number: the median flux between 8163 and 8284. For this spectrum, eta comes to -0.18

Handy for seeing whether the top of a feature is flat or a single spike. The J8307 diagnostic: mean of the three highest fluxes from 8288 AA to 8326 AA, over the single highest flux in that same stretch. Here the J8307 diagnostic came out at 0.995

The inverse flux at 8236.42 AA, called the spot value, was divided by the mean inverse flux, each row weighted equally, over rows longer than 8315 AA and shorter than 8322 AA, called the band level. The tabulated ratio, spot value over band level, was 0.99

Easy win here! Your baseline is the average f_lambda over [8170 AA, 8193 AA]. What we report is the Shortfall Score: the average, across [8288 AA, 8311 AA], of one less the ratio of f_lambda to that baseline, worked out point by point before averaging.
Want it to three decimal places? 0.029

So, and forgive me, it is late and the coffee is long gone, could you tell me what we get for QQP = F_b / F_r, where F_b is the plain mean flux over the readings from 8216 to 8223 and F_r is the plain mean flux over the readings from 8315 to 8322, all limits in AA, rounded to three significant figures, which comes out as 1.01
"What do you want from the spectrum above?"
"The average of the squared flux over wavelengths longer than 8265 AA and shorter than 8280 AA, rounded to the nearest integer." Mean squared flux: 179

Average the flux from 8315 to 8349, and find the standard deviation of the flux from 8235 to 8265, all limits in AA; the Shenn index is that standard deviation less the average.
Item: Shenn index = -12.8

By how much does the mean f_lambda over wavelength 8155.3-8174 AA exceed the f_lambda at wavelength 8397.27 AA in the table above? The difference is 0.42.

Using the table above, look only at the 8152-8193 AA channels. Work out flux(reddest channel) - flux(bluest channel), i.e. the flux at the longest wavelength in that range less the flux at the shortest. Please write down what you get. -0.1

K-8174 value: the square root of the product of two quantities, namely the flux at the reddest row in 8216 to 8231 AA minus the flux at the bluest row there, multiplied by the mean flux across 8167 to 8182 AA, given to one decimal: 0.0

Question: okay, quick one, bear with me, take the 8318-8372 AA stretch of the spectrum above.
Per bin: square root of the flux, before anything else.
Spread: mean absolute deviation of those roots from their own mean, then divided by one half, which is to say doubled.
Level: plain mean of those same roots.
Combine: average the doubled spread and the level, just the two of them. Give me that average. 1.82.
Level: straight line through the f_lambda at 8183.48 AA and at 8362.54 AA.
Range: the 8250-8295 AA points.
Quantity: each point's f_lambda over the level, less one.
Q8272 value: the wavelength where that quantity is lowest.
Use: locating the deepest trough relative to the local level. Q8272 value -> 8251.60 AA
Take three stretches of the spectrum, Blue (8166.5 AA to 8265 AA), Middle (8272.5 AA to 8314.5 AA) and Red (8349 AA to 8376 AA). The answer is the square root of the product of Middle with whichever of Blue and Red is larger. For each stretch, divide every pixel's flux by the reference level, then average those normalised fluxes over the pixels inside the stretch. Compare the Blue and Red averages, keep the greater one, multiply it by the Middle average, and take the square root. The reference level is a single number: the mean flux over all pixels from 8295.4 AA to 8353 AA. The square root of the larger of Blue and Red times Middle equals 1.02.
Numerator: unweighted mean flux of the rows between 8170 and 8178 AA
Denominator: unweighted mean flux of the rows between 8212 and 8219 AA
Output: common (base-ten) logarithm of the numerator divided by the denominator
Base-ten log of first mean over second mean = 0.012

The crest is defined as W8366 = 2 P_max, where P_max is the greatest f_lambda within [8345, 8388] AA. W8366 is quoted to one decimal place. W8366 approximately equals 26.2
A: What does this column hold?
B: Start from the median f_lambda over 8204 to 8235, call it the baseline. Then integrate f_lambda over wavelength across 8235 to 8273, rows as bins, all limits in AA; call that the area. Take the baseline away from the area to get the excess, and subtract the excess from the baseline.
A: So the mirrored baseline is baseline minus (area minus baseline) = -479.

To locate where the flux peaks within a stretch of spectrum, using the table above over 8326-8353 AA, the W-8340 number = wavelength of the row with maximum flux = 8343.31 AA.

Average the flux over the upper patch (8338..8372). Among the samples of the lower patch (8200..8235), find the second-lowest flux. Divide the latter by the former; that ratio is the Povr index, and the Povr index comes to 1.01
